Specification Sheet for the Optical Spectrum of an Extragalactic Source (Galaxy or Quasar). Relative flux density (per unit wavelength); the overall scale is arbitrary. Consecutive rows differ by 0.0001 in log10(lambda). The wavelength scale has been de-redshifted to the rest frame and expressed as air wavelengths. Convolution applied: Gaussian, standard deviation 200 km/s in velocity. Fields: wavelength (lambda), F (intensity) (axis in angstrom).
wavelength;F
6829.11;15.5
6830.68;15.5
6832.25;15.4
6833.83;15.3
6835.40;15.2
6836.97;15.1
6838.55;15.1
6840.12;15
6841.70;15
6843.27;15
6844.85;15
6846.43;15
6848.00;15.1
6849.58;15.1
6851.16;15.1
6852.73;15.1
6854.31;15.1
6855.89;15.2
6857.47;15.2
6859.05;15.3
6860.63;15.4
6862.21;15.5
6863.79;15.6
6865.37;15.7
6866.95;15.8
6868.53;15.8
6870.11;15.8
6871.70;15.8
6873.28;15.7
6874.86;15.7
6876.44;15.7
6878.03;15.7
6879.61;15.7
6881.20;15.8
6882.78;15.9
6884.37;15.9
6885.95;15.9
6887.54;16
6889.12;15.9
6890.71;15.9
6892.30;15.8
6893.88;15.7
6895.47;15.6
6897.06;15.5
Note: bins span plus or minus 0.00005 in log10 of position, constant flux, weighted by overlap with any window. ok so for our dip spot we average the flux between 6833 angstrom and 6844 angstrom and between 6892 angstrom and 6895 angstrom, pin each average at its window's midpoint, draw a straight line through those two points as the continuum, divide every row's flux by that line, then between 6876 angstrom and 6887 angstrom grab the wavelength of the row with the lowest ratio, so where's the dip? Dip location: 6879.61 angstrom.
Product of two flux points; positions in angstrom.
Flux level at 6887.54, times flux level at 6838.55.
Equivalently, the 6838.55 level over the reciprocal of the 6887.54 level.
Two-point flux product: 242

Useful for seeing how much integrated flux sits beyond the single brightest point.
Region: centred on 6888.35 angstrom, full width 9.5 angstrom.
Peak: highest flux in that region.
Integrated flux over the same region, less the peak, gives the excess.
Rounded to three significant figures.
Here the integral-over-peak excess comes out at 135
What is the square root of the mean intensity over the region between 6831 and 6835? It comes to 3.92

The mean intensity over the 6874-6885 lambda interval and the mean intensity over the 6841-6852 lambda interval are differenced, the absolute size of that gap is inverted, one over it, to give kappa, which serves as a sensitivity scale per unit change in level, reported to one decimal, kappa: 1.4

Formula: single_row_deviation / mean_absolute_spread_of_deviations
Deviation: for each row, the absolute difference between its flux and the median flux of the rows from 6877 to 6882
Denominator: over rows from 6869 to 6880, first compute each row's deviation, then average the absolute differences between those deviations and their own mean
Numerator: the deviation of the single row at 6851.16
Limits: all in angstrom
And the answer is 15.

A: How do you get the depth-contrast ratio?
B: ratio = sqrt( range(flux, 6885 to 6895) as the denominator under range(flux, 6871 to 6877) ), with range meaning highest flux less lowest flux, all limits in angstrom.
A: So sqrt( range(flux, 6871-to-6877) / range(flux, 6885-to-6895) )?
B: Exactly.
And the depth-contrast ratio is 0.6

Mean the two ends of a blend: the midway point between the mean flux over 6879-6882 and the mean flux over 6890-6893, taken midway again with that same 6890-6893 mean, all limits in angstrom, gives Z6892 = 15.8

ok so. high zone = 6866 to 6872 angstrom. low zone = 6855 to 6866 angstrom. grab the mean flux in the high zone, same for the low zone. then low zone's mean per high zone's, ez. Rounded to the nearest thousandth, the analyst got 0.976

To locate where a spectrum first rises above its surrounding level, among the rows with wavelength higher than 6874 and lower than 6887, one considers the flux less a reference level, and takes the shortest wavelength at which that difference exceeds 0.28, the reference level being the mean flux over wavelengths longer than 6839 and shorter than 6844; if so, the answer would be 6874.86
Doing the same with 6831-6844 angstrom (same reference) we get 6832.25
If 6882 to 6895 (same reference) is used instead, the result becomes 6882.78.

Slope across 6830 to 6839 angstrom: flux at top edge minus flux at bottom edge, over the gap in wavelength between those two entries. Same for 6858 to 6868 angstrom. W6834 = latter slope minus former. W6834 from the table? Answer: 0.11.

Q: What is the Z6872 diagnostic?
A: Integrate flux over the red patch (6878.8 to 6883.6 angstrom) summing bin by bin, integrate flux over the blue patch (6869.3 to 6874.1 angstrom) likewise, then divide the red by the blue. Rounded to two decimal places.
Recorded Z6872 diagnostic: 1.00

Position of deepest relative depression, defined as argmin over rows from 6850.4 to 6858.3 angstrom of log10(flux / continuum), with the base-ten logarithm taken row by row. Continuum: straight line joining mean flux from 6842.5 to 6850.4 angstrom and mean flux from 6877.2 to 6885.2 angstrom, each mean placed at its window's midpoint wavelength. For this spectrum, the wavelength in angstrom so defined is 6854.31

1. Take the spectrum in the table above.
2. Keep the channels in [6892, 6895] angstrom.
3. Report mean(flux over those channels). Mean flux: 15.75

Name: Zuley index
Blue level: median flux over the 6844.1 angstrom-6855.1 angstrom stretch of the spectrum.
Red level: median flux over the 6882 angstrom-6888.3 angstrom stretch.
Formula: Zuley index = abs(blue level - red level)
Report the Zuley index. 0.8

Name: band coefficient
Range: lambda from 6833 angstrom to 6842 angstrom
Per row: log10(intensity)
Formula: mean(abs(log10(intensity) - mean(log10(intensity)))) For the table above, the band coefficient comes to 0.0025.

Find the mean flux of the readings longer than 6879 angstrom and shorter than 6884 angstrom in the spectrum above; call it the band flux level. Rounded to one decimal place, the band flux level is 15.8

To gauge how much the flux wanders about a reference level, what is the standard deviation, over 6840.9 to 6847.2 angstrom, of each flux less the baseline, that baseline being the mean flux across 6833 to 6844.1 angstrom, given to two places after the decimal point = 0.00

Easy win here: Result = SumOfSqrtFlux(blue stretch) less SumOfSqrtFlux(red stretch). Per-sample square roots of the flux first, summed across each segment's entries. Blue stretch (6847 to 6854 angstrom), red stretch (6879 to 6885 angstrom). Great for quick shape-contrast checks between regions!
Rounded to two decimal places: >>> -0.37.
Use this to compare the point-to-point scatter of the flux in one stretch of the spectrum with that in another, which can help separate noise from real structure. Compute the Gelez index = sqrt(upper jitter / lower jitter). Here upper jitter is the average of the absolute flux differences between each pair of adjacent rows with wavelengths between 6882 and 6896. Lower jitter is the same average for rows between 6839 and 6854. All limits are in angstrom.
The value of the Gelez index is 2.2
